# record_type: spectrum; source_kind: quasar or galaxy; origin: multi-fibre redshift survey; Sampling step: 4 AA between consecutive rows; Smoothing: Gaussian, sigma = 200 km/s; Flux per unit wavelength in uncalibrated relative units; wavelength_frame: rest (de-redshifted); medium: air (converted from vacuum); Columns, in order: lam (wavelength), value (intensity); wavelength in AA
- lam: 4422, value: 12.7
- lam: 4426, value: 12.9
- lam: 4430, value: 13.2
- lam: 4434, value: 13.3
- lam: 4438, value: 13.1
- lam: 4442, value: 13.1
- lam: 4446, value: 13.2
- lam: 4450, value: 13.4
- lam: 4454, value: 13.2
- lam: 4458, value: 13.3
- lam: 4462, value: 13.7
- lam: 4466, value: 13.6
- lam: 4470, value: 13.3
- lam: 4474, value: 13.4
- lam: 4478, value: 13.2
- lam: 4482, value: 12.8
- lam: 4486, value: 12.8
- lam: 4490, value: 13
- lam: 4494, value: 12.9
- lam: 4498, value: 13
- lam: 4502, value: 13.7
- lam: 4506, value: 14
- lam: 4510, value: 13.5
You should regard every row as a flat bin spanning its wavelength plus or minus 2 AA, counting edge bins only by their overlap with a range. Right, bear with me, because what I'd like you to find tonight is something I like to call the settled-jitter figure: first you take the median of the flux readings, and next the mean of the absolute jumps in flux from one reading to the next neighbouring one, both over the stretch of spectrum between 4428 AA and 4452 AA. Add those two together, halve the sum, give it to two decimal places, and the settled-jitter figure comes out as 6.66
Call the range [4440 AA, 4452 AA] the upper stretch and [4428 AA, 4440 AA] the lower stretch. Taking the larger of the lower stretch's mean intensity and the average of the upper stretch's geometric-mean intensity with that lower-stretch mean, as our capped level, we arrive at 13.2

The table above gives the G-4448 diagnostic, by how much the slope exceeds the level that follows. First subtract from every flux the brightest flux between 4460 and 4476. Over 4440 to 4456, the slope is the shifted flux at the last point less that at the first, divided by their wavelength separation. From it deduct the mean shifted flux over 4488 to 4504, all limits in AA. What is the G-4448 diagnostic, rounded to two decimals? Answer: 0.56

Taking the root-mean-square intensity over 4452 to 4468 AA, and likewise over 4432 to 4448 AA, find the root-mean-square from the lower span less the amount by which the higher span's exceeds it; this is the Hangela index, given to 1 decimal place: 12.9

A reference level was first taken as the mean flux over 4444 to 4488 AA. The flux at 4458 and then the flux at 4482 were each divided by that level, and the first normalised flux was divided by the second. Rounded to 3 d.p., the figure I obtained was 1.039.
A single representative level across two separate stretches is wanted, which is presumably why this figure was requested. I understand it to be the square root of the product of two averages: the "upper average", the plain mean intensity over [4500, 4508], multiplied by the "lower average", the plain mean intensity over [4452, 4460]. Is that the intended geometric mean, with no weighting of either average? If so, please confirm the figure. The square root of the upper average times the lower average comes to 13.55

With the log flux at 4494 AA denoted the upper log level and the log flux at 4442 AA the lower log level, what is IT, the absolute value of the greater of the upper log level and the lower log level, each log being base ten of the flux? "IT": 1.12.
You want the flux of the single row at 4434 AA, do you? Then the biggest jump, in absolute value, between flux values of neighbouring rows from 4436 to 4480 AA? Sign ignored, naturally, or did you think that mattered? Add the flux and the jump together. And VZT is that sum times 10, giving 137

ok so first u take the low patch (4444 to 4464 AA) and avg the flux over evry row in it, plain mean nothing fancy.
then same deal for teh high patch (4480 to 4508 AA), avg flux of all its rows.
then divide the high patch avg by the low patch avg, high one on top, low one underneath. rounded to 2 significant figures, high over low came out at 0.99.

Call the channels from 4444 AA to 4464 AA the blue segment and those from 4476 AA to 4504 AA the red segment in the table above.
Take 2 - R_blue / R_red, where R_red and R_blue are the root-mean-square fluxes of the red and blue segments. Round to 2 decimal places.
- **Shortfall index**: 0.98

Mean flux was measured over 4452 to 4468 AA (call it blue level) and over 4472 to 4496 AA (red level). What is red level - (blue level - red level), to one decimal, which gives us 12.6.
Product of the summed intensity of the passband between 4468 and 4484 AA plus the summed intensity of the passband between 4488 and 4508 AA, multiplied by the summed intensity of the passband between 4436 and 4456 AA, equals 7874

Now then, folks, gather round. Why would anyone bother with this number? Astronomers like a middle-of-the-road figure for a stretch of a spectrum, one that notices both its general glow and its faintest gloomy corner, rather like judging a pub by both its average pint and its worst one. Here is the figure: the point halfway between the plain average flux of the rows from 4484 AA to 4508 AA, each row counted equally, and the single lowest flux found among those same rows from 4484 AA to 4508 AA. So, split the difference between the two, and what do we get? 13.0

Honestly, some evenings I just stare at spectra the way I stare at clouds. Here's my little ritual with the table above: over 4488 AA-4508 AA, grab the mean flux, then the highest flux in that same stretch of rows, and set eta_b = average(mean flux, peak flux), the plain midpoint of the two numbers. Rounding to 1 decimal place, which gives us 13.7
